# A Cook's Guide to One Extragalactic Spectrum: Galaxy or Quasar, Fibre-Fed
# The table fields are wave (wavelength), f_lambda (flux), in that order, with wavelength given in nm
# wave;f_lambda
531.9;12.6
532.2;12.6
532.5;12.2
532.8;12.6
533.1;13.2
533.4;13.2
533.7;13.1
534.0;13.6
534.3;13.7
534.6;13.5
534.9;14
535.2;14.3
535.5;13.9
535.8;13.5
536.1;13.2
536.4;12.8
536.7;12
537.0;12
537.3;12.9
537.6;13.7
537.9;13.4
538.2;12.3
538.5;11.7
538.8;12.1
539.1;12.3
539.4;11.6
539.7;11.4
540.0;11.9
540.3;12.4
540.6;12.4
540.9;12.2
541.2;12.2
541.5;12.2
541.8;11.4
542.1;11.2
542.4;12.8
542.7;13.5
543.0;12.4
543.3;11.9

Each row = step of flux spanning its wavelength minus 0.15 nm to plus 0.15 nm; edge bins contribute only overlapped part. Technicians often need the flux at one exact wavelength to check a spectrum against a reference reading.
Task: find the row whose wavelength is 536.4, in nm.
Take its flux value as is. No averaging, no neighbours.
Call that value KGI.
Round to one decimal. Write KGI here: 12.8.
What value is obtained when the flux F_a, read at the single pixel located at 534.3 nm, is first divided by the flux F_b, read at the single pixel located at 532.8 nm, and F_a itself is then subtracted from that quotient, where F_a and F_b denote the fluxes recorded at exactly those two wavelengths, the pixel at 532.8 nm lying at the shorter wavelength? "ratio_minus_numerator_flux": -12.6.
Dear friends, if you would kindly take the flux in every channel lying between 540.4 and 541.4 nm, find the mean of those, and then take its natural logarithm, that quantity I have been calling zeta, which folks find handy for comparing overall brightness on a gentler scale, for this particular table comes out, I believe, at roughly 2.51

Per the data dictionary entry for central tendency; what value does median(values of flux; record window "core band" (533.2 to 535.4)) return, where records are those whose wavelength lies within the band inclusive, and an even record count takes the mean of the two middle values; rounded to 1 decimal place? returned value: 13.6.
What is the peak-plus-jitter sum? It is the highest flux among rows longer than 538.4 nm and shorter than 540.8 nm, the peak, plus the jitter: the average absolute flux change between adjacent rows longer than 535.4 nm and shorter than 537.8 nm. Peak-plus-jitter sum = 12.9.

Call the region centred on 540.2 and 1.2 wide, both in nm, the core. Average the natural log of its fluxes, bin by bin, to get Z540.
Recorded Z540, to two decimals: 2.49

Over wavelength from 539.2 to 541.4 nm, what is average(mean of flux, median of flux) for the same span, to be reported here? 12.11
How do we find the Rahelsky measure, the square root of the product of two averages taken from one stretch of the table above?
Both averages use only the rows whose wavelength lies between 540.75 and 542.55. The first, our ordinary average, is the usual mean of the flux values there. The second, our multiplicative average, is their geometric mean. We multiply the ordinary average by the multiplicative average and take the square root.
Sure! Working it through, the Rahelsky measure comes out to 12.0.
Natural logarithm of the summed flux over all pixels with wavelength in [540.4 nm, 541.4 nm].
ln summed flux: 3.61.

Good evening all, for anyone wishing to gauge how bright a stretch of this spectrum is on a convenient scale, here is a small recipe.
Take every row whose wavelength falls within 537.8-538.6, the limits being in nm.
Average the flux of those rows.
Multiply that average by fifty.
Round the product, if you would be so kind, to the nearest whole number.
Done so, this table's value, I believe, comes 623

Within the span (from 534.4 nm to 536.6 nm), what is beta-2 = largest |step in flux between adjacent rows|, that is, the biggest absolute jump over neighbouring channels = 0.50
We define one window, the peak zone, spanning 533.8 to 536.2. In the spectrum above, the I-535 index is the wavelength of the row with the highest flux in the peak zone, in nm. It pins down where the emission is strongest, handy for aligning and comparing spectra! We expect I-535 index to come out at 535.2 nm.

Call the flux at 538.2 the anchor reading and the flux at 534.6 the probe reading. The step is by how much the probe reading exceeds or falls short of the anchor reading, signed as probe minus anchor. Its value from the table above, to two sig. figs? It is 1.2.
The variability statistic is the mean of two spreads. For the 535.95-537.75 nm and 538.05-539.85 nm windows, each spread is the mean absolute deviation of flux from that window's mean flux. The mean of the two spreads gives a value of 0.422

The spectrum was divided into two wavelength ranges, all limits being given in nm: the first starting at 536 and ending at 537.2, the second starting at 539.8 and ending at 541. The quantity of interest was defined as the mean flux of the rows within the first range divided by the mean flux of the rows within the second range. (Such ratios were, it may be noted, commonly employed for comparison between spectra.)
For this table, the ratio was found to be 1.02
